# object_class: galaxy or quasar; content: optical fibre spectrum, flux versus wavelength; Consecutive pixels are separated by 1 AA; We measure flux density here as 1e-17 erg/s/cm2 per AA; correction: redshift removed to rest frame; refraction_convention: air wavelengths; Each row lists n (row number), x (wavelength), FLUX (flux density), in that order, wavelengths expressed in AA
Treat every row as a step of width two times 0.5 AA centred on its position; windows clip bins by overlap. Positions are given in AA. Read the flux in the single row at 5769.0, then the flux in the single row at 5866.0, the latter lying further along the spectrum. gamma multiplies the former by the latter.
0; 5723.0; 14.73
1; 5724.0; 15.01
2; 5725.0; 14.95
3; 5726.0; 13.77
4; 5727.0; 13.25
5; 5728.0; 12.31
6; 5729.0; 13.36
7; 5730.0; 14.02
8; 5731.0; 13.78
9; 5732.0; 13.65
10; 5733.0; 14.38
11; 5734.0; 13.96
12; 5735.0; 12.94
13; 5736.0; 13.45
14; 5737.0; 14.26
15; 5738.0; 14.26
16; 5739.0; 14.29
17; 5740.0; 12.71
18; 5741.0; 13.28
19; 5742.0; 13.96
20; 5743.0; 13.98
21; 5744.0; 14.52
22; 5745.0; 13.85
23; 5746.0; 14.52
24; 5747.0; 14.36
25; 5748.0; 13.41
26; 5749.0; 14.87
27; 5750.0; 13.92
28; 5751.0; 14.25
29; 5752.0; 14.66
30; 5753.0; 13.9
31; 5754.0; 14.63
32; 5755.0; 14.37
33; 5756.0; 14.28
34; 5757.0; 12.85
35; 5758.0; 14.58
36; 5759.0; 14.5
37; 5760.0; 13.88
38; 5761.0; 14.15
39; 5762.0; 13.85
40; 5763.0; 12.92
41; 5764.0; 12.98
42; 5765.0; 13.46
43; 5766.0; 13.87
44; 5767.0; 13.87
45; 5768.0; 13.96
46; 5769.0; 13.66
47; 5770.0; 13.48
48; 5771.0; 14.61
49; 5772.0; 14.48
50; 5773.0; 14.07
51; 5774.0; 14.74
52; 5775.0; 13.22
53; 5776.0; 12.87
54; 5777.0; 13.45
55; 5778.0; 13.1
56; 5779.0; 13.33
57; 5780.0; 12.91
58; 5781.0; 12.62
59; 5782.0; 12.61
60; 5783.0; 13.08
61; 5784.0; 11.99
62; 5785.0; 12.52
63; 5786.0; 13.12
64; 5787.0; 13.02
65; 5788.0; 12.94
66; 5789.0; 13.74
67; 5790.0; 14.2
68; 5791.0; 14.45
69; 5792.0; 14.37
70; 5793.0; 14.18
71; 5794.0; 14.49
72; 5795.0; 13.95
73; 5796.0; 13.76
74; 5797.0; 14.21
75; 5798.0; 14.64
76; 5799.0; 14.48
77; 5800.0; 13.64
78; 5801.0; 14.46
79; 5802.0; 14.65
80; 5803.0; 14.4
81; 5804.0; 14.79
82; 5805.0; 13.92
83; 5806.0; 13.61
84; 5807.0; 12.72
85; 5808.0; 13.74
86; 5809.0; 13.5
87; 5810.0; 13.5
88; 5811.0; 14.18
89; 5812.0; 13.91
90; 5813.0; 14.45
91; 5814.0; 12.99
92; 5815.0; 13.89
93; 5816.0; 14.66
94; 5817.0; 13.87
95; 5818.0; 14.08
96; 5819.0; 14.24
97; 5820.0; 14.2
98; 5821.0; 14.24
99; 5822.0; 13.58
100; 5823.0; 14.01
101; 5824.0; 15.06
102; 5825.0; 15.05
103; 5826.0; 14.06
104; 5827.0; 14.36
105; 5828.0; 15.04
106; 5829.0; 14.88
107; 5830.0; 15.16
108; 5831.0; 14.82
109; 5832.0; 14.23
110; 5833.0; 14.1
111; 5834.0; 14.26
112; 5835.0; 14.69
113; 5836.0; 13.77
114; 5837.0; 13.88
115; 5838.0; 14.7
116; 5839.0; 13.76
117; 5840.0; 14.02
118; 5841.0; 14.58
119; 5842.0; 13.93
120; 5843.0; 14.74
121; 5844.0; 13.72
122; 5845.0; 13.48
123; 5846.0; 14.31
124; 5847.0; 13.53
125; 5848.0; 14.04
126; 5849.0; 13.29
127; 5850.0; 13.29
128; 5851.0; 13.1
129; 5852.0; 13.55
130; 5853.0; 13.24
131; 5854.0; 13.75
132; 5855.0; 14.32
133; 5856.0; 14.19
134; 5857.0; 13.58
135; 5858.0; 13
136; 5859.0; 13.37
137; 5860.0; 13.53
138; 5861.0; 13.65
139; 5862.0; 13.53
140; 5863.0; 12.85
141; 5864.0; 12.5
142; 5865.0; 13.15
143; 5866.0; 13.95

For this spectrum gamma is 191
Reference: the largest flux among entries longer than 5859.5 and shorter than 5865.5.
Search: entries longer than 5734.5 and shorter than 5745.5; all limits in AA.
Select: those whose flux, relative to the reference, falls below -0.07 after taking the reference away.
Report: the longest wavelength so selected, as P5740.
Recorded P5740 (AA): 5741.0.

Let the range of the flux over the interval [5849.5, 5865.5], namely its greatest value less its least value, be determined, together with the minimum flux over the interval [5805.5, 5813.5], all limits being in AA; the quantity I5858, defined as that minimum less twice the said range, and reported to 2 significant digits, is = 9.1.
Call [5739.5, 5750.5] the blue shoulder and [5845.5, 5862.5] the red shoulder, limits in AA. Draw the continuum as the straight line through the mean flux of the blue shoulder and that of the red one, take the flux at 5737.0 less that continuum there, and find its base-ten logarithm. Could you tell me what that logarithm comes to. -0.54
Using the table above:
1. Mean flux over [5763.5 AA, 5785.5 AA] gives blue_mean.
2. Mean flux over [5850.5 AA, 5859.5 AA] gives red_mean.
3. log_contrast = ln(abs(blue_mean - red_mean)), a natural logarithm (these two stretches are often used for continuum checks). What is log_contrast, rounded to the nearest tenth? -1.8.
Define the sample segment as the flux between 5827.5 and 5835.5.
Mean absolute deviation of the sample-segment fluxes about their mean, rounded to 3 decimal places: 0.338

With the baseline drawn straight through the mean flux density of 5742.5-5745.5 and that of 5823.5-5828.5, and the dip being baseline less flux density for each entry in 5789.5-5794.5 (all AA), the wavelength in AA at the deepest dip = 5793.0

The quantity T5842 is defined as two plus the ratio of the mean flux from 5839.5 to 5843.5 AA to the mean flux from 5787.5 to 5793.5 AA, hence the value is 3.02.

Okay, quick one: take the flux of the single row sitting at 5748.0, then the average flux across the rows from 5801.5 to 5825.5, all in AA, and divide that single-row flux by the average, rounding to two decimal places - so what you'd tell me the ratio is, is 0.95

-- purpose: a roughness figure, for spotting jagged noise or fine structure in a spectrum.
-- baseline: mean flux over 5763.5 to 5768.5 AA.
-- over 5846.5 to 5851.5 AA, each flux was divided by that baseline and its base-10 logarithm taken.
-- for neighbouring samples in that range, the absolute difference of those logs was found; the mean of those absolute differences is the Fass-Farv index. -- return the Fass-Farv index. 0.012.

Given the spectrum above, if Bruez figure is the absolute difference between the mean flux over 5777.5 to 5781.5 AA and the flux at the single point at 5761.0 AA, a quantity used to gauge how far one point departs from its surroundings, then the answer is 1.2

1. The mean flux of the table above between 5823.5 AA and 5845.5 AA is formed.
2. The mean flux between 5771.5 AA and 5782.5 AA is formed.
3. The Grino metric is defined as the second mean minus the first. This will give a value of -1.0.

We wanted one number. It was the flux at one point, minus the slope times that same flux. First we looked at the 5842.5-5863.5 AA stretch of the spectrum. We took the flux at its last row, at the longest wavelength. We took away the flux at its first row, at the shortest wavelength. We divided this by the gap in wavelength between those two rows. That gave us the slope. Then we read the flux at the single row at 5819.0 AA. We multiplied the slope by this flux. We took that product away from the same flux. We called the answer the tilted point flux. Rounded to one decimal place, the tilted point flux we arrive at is 15.6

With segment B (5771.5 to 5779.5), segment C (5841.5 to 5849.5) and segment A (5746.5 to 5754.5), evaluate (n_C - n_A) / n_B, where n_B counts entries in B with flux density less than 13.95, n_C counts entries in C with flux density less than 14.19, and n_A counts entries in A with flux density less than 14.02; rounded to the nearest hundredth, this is 0.60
